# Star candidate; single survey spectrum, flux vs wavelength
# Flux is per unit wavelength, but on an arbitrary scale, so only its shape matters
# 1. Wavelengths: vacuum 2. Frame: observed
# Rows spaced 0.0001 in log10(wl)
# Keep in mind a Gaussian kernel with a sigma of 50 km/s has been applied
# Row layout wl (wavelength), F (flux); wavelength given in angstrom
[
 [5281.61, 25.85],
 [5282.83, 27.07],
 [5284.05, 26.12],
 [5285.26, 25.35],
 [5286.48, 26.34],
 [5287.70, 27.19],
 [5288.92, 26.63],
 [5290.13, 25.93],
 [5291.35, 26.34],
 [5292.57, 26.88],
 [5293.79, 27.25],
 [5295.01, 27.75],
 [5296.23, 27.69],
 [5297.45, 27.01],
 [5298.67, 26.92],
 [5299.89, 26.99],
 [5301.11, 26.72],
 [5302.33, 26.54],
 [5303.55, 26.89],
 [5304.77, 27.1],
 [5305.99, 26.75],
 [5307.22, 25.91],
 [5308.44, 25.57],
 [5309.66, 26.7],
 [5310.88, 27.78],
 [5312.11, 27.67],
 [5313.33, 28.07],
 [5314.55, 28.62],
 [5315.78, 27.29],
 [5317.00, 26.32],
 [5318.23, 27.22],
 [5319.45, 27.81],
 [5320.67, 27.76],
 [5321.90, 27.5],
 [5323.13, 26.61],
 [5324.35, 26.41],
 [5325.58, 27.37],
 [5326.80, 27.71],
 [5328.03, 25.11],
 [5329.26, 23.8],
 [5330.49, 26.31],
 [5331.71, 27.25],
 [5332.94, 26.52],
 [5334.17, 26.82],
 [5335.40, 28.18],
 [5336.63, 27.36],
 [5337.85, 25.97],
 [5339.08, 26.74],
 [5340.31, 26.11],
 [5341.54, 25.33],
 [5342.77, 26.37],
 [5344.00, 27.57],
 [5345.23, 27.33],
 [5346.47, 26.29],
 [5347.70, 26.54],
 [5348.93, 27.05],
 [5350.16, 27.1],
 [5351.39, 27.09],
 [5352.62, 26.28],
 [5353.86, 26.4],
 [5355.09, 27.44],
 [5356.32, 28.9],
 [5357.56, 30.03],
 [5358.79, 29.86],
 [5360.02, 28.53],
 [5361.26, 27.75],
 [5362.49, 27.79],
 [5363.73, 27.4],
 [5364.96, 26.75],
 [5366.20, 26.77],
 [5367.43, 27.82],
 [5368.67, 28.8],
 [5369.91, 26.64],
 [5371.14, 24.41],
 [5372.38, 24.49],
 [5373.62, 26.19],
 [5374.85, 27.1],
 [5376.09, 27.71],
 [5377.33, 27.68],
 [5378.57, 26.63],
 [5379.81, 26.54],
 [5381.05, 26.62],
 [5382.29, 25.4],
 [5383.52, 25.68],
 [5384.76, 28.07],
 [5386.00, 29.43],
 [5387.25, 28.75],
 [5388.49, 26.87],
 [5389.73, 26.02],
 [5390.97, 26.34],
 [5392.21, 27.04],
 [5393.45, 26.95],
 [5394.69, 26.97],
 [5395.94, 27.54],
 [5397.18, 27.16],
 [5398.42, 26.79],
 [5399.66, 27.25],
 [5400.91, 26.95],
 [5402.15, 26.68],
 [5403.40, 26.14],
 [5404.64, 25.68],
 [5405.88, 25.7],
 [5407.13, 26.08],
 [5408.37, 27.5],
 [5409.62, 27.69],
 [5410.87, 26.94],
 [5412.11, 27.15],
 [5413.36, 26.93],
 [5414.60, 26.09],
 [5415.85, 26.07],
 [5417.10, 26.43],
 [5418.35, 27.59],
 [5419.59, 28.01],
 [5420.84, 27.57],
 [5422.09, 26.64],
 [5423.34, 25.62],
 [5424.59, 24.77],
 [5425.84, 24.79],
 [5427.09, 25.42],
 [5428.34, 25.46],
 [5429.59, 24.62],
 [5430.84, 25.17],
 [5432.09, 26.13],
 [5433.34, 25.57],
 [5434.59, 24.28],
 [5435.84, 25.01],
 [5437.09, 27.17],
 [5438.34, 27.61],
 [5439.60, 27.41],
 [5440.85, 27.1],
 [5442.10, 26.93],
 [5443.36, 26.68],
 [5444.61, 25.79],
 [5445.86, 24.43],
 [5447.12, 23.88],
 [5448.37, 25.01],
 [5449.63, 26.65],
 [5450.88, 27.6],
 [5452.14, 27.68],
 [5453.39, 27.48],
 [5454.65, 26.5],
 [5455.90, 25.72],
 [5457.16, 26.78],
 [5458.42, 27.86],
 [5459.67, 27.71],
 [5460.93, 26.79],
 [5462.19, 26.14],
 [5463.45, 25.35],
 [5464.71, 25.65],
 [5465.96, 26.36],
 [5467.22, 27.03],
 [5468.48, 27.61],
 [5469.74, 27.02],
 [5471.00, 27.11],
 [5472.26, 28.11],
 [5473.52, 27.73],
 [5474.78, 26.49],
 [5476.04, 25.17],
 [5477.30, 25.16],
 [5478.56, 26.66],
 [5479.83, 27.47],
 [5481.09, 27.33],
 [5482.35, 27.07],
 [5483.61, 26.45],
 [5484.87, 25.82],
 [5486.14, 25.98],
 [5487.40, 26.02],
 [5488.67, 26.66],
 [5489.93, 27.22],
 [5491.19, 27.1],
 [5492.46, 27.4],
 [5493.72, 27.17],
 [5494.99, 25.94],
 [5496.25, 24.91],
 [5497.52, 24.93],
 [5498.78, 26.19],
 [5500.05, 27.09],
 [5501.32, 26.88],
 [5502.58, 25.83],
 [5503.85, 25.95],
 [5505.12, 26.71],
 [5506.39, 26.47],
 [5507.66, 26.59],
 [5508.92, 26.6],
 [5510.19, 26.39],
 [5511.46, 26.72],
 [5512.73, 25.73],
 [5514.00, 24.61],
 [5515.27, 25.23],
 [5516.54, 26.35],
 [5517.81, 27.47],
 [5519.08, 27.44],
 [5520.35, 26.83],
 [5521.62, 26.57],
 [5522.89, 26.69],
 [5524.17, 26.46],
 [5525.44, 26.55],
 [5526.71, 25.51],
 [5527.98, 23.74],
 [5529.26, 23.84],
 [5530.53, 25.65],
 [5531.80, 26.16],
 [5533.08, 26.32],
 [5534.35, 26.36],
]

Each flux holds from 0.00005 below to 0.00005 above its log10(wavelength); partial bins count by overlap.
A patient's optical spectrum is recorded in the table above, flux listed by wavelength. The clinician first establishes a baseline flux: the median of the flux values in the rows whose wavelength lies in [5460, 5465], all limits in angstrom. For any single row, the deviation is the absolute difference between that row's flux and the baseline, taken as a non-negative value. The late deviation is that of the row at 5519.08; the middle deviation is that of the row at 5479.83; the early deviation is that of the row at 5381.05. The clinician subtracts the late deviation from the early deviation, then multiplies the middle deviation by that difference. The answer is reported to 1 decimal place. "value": -1.3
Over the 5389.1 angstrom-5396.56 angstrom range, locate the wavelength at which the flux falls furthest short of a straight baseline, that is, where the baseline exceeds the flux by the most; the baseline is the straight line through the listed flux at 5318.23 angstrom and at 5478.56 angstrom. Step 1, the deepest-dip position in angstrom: 5389.73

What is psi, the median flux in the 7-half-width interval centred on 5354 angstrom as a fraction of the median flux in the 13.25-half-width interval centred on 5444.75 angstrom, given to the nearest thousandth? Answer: 1.017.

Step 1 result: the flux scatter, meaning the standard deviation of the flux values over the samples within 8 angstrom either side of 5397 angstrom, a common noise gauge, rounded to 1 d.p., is 0.5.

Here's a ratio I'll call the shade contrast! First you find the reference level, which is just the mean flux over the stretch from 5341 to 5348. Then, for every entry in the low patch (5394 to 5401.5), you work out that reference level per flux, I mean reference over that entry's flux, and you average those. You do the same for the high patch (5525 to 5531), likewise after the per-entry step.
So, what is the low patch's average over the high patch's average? 0.92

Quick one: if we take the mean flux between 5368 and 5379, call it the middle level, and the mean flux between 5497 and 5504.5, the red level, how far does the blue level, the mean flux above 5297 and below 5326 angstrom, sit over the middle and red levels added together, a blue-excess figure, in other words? -25.7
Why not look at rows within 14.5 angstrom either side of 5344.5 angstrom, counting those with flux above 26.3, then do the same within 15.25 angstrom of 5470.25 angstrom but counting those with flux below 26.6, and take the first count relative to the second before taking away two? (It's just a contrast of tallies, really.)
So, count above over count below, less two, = -0.1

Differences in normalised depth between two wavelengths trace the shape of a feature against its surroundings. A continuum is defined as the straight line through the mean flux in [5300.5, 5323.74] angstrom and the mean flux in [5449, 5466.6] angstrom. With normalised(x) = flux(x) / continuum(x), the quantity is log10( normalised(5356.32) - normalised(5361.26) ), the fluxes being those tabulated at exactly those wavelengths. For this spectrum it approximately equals -1.38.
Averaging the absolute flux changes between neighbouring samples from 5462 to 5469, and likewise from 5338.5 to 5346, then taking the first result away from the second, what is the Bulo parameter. 0.17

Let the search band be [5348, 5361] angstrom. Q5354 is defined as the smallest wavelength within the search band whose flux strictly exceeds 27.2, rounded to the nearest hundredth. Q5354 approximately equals 5355.09 angstrom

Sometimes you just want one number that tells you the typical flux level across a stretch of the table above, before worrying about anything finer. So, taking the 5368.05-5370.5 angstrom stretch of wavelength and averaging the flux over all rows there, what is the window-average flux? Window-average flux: 27.7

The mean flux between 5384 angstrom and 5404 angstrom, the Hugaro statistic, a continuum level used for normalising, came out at 27.2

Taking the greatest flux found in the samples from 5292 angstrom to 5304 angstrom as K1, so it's 27.75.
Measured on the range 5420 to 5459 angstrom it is 27.86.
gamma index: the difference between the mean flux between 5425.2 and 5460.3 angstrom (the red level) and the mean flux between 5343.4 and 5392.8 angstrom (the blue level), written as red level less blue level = -1.0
